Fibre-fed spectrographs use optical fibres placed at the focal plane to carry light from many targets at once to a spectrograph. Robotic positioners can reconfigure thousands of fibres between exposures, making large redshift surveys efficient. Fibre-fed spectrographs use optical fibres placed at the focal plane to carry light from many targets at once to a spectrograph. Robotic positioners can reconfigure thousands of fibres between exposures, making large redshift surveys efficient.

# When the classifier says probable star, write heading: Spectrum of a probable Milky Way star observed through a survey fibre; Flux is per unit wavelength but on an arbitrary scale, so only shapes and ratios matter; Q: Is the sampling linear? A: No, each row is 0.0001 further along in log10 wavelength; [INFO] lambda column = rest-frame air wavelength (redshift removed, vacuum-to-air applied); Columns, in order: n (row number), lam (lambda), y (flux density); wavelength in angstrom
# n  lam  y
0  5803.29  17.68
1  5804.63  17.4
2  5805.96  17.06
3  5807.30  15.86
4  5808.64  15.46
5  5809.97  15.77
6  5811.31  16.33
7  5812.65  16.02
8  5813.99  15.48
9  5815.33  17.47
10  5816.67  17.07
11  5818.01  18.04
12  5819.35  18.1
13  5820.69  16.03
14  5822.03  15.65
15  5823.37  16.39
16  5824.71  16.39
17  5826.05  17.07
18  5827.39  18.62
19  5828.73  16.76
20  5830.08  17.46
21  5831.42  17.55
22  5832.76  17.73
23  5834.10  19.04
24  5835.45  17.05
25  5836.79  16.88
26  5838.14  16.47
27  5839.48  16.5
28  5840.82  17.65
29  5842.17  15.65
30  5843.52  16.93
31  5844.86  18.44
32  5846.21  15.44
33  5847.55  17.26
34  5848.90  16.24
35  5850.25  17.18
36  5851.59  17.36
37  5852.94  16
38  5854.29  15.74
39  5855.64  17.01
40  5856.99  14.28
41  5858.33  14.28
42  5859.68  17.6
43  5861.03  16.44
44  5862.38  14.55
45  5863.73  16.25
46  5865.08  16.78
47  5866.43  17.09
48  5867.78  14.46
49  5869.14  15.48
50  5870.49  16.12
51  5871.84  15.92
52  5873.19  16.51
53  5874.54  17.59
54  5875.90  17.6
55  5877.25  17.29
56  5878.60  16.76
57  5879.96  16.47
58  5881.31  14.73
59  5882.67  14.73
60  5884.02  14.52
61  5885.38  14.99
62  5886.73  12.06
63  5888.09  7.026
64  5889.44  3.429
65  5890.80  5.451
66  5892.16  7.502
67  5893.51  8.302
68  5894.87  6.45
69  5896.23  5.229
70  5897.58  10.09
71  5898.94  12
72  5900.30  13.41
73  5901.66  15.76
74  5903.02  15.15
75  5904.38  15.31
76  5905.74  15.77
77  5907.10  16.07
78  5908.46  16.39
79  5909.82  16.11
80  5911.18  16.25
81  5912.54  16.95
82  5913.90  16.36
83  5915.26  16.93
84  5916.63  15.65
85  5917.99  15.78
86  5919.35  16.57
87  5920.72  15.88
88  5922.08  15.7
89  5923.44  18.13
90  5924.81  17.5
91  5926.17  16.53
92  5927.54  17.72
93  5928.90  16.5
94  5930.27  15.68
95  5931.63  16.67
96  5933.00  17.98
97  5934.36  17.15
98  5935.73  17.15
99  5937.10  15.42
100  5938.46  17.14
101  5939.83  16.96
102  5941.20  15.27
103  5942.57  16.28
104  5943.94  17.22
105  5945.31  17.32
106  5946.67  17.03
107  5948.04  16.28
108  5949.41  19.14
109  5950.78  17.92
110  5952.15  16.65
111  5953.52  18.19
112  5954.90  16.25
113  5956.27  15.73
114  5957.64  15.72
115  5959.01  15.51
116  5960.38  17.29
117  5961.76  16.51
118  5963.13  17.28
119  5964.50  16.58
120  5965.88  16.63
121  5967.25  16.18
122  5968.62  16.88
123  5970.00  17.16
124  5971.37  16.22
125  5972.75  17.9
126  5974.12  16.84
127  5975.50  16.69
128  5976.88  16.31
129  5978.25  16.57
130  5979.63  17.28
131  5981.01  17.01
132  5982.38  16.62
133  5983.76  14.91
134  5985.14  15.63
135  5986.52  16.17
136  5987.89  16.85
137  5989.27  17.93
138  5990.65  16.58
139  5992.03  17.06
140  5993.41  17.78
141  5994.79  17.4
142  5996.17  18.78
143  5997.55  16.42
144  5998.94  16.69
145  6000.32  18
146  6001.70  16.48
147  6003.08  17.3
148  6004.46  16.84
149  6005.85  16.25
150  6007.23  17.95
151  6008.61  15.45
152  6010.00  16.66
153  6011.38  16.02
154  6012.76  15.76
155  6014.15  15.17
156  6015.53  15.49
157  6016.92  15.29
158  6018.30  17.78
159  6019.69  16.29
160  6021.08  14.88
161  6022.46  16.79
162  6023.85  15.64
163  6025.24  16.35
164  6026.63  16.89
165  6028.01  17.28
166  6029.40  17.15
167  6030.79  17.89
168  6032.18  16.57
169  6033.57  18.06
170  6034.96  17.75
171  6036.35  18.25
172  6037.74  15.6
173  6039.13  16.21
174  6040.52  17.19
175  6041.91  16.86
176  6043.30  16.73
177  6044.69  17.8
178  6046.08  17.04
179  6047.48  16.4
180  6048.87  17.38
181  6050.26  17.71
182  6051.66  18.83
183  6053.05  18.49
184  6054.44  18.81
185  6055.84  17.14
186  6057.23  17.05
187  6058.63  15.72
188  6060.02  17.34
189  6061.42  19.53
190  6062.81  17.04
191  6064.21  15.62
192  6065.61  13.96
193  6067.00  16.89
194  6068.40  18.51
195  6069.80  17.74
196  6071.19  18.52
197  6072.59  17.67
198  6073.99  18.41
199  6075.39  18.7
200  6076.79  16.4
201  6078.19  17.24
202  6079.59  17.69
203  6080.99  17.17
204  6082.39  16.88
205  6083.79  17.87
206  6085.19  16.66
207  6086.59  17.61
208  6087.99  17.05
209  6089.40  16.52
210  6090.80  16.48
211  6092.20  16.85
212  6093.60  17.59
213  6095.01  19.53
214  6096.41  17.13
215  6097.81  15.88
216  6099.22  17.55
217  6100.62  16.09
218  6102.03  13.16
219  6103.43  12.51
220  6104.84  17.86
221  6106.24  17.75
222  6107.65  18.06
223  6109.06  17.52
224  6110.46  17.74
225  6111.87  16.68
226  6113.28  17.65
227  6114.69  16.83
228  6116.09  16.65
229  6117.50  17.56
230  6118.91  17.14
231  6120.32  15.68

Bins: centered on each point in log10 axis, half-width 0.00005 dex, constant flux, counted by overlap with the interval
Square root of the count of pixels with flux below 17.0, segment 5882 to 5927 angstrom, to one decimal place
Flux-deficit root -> 5.6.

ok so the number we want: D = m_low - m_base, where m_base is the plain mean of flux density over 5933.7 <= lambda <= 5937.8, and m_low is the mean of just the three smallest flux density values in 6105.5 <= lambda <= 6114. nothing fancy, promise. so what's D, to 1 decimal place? 0.7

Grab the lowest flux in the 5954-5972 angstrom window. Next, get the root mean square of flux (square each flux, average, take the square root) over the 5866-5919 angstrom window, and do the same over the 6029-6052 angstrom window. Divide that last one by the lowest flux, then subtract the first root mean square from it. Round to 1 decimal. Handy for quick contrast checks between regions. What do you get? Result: -13.3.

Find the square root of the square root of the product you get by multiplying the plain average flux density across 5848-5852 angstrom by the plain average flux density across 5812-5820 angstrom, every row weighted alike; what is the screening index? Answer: 4.12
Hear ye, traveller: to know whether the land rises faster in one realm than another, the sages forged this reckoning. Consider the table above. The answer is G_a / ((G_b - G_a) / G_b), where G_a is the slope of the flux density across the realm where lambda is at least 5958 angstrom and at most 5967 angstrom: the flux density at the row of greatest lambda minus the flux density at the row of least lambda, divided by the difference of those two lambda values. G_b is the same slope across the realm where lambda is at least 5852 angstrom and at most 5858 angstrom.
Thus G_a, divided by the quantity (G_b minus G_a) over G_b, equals 0.12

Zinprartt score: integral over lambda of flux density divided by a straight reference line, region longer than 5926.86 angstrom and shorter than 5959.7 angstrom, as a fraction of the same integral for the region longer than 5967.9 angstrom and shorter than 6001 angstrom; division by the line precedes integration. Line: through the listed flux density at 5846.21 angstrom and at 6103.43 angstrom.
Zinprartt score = 0.95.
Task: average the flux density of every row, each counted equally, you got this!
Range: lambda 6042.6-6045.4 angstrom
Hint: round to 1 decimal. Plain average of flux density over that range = 17.3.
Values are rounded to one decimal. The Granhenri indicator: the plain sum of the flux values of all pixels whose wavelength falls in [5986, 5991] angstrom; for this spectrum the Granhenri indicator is 67.5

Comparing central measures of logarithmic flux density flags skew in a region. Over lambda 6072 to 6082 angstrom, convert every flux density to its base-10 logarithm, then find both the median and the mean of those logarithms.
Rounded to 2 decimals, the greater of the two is 1.25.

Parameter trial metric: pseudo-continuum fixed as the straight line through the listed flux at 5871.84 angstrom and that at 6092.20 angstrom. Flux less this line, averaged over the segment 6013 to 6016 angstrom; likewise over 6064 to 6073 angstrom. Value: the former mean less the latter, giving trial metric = -1.4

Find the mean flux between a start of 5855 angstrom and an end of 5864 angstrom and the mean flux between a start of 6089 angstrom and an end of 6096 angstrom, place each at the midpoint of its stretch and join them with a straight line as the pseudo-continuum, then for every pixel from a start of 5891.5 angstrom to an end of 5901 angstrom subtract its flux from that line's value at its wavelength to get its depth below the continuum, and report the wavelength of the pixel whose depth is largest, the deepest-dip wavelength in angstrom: 5896.23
